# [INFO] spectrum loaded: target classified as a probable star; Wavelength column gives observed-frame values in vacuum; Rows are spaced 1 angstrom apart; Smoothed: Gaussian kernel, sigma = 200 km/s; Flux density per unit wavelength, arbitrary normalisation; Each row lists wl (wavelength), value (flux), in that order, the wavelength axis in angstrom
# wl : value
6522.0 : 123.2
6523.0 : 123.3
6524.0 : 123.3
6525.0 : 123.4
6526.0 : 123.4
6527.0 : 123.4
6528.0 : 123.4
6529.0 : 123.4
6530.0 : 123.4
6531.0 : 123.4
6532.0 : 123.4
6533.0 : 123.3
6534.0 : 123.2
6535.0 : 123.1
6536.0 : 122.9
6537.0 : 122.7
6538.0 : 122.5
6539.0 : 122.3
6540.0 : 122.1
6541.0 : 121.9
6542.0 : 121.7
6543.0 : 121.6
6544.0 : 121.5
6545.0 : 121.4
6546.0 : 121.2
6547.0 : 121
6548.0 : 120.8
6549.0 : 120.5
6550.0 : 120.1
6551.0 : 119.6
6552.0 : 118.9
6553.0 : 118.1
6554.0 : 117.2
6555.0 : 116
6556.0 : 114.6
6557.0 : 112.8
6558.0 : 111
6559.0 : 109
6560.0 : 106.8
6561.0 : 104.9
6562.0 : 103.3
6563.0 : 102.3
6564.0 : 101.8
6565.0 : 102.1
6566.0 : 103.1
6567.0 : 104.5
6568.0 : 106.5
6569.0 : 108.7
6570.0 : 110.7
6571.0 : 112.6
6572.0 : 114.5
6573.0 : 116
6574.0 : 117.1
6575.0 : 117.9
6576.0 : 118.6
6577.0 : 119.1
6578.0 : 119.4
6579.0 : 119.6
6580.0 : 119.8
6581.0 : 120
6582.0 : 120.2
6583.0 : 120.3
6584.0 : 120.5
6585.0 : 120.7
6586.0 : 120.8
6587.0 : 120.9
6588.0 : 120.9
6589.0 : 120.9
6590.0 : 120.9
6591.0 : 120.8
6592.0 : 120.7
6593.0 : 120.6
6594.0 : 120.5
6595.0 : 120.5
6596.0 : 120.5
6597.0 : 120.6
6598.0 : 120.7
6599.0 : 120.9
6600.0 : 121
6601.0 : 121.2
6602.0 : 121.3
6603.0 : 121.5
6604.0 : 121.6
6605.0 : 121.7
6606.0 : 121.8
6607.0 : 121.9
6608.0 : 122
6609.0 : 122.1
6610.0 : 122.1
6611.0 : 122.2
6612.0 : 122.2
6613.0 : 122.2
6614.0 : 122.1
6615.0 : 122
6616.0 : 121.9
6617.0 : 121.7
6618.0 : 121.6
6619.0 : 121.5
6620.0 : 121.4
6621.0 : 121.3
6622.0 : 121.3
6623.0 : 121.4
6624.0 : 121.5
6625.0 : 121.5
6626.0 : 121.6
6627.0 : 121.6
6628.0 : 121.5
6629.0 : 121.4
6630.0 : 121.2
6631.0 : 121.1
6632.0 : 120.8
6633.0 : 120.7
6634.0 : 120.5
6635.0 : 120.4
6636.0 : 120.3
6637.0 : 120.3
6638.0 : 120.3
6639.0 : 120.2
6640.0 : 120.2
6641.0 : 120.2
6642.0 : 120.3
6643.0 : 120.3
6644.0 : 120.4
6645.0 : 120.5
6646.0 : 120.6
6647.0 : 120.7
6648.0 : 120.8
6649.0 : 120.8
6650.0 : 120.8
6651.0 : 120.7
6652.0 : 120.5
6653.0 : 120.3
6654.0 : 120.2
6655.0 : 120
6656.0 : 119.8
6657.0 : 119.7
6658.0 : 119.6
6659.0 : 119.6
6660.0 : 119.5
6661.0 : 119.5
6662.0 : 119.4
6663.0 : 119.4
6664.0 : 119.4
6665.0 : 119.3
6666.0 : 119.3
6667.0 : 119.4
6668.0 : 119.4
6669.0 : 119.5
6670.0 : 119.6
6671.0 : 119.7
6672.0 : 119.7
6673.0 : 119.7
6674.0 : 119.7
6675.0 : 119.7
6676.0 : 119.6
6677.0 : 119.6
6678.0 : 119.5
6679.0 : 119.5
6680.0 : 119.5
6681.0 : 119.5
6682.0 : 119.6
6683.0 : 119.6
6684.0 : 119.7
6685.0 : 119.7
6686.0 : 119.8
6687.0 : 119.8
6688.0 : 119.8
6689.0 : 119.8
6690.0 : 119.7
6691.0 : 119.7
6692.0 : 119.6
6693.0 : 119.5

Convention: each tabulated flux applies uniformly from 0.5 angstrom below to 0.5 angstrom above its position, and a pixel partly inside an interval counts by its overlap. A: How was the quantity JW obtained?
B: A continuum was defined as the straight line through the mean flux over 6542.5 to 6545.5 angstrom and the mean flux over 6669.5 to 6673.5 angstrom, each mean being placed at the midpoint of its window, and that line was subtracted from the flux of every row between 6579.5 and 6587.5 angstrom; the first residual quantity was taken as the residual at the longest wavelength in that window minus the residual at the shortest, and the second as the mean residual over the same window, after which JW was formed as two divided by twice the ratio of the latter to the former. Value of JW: -2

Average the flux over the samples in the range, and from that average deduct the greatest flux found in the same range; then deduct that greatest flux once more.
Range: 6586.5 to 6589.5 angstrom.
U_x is -121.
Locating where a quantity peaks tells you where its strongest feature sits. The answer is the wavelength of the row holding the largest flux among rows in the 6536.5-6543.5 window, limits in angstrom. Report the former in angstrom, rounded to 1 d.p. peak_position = 6537.0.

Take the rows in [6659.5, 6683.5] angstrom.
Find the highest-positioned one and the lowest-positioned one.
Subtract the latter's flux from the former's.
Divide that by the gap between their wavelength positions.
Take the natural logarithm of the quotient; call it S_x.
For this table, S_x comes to -5.4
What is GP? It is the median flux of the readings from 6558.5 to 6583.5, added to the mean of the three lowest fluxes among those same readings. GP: 215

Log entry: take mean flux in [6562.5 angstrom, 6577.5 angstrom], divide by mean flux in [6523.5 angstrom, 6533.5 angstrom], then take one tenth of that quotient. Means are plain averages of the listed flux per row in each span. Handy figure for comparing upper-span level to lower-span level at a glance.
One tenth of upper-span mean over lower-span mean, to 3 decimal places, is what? 0.089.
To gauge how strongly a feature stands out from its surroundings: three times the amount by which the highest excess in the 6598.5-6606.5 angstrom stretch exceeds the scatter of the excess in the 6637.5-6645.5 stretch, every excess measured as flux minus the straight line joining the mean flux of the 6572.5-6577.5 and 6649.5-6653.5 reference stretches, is 9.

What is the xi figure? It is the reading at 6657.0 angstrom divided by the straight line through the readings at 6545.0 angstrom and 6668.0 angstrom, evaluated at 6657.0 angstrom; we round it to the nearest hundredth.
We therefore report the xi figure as 1.00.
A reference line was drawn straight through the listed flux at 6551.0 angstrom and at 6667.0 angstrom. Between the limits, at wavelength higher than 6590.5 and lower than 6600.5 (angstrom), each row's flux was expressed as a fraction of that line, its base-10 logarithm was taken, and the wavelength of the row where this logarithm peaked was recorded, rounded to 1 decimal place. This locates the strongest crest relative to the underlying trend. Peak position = 6600.0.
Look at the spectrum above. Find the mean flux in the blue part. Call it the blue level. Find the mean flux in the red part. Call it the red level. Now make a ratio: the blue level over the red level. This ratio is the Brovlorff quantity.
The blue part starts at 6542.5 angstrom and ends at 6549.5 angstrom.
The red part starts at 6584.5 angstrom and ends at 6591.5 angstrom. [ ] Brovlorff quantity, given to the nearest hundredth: 1.00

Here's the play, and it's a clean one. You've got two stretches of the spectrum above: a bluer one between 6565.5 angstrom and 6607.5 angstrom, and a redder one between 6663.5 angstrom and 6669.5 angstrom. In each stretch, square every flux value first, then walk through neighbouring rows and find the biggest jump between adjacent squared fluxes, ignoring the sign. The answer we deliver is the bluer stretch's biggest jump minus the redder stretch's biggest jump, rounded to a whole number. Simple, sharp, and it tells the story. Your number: 450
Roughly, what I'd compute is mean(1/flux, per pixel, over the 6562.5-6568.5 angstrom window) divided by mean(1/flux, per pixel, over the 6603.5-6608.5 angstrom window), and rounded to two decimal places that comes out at 1.18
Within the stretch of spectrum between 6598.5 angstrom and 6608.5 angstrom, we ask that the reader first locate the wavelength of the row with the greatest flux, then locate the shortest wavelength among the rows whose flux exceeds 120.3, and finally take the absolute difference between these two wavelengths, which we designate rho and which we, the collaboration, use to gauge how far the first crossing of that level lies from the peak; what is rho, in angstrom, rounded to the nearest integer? 9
